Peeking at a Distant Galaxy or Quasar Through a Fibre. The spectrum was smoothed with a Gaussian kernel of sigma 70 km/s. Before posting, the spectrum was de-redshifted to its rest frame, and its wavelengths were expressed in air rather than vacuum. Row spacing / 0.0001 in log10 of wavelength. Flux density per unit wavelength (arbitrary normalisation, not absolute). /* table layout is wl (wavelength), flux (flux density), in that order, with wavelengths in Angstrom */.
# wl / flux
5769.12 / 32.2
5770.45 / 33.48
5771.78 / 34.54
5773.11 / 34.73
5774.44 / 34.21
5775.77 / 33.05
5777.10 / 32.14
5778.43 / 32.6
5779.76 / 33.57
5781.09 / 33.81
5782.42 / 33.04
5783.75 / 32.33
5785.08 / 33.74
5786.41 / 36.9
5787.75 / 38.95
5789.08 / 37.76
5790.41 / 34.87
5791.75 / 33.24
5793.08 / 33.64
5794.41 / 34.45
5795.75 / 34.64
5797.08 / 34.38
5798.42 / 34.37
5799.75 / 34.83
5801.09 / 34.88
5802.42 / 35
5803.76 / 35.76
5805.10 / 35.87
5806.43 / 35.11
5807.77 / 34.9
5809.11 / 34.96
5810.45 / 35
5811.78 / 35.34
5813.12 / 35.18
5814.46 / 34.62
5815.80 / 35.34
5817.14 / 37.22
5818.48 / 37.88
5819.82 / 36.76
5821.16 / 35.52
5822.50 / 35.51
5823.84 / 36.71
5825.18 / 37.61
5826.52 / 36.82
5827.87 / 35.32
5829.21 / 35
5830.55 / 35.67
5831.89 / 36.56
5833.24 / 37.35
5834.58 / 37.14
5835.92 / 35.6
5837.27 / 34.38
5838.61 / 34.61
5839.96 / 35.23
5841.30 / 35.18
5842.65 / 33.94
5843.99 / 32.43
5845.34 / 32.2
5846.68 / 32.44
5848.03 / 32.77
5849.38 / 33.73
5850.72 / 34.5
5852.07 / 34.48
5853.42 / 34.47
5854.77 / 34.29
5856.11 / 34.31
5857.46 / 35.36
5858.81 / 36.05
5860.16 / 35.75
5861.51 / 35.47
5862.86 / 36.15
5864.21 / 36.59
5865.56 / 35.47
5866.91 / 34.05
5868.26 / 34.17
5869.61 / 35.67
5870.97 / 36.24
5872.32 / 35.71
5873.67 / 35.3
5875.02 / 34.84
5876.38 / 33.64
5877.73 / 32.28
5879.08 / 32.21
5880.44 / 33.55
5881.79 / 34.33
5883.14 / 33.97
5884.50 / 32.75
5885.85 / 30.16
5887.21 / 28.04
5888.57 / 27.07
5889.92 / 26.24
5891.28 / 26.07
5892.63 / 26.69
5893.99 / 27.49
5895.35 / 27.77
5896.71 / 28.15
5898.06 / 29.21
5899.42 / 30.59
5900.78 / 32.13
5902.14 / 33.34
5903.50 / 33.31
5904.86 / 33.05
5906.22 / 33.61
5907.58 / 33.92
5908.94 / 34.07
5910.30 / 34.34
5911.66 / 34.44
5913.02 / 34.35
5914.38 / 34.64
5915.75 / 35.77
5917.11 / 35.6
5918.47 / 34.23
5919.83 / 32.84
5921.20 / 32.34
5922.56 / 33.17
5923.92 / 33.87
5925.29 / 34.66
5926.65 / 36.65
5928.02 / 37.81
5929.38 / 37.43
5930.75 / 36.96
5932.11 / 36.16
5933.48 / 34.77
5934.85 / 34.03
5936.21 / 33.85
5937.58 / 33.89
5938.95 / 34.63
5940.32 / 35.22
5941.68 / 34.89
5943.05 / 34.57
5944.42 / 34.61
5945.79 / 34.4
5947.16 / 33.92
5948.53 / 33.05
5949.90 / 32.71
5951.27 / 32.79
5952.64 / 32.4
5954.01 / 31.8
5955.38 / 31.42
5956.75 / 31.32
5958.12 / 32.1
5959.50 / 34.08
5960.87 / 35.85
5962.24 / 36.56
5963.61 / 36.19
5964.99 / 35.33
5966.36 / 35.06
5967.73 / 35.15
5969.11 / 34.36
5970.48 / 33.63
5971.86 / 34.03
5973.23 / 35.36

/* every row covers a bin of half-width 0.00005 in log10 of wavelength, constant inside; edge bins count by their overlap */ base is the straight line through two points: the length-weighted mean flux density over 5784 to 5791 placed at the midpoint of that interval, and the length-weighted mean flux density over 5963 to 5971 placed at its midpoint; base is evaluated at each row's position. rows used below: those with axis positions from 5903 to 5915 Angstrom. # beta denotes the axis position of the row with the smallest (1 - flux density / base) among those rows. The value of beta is 5914.38 Angstrom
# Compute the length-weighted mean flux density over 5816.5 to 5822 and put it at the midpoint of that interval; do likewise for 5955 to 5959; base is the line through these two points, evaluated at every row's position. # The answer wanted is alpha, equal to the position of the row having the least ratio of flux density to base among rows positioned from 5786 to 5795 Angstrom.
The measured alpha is 5791.75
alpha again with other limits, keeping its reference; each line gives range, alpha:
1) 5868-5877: 5876.38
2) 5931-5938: 5936.21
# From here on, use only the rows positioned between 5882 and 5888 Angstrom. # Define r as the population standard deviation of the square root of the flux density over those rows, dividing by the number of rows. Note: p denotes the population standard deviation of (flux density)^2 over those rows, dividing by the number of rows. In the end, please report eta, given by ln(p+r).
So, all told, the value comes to 5.0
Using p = 143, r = 0.207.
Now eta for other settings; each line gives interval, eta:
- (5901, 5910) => 3.2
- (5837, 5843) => 3.5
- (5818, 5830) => 4.3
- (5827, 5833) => 3.7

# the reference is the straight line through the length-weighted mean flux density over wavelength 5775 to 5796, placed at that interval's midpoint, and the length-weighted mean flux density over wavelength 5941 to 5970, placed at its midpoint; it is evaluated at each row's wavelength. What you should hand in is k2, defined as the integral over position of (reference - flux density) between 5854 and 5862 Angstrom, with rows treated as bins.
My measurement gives -8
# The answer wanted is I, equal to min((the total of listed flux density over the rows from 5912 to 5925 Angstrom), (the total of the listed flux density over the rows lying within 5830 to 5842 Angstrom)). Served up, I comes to 307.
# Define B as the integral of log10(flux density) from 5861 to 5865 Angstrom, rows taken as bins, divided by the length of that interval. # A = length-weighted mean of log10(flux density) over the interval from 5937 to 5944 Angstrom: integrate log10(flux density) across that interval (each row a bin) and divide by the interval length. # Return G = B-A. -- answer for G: 0.018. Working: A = 1.54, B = 1.56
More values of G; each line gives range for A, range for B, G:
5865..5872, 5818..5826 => 0.020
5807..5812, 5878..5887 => -0.032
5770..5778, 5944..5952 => -0.001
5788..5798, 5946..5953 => -0.023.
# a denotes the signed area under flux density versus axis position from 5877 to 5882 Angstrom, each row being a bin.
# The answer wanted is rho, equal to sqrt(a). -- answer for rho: 12.8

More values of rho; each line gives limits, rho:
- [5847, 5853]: 14.2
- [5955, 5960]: 12.7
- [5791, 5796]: 13.0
